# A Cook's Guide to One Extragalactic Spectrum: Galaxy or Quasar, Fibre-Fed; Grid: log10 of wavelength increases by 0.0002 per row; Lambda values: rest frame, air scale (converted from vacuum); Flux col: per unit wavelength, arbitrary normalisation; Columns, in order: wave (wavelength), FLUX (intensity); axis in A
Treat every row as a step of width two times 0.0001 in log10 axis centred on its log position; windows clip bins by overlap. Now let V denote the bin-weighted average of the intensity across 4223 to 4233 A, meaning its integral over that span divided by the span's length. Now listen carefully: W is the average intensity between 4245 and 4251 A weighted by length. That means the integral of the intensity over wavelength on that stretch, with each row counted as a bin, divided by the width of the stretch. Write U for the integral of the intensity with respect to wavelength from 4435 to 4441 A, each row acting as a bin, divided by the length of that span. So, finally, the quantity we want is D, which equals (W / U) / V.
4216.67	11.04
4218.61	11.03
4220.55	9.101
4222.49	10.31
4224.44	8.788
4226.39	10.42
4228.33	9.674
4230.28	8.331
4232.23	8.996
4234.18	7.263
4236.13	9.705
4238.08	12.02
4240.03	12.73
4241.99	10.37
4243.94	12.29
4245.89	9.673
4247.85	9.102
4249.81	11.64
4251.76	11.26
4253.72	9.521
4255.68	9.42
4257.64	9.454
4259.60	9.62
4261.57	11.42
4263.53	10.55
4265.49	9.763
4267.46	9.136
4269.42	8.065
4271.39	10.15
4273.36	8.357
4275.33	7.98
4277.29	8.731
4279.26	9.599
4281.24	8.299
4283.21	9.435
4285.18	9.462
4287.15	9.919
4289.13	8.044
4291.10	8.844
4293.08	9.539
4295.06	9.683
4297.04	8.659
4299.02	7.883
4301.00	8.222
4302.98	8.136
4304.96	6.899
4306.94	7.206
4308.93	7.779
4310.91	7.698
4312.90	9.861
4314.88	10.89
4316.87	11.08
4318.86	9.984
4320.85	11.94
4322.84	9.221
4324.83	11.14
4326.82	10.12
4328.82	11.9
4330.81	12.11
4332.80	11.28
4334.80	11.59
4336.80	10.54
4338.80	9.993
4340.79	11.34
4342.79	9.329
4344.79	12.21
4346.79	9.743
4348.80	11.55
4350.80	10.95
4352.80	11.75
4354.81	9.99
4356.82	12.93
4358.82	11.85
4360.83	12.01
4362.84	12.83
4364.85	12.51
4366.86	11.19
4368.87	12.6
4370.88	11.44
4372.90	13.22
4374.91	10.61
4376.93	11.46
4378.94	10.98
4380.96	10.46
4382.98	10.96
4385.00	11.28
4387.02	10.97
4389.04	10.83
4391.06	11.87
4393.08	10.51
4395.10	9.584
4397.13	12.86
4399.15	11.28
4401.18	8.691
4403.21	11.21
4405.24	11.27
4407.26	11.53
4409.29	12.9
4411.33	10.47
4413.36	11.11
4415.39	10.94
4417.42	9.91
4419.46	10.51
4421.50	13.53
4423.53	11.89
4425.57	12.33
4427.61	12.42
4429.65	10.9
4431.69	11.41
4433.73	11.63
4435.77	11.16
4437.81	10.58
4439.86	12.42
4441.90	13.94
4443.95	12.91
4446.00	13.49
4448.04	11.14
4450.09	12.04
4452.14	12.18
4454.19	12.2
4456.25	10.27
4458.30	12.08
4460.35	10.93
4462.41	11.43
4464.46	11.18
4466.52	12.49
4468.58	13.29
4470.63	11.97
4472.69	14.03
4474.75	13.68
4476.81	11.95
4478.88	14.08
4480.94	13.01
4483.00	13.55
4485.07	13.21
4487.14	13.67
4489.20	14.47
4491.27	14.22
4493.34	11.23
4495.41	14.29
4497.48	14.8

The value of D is 0.096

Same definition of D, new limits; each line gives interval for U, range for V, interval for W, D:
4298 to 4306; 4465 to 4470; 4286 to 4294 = 0.092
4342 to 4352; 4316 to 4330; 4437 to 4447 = 0.109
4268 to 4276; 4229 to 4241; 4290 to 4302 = 0.103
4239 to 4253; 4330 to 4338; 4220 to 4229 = 0.078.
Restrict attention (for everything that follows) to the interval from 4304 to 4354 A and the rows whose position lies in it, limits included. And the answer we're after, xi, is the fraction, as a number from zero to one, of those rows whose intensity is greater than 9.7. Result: 0.76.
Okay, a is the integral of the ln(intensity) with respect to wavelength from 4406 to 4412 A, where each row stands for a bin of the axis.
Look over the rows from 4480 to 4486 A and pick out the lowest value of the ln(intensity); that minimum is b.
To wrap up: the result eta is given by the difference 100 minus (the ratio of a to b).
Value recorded 94.3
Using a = 14.7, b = 2.57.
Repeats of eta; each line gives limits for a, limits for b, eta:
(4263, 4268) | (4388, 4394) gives 95.2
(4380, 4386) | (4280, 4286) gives 93.2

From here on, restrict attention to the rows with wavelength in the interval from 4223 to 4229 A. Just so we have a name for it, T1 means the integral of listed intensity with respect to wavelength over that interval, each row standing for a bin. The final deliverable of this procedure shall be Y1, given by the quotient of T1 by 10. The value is 5.8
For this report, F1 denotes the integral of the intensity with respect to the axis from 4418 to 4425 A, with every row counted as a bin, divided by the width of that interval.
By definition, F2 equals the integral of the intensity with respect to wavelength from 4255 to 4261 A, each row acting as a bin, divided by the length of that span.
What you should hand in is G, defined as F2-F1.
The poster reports -2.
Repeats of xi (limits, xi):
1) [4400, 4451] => 0.96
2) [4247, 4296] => 0.28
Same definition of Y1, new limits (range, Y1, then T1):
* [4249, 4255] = 6.4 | 64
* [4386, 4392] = 6.7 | 67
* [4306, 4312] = 4.6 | 46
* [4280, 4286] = 5.4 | 54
